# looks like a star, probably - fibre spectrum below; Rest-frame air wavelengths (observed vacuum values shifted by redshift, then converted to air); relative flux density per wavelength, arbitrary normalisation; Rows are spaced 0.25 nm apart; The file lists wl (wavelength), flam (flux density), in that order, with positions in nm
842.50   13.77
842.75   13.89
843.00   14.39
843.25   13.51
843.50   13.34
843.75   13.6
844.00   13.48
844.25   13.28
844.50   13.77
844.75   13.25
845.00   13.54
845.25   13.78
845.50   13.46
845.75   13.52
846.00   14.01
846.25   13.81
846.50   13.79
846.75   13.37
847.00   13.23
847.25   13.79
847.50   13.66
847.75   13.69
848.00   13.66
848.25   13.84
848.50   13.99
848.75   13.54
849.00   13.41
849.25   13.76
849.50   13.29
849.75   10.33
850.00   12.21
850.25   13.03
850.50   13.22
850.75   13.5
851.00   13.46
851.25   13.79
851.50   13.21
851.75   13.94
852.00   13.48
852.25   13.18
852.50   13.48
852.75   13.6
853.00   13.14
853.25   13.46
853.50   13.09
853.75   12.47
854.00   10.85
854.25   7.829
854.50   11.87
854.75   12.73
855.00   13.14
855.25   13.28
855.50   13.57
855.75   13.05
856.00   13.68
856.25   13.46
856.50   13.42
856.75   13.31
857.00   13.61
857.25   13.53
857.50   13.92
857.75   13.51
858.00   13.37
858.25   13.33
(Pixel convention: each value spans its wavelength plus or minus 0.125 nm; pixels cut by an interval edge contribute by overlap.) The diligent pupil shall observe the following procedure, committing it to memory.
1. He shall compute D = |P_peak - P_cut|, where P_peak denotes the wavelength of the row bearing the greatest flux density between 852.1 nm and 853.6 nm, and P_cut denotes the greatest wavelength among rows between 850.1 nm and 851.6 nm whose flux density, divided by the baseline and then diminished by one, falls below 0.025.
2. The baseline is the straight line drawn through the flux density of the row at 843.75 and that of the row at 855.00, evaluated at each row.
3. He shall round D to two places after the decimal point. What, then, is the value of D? 1.25 nm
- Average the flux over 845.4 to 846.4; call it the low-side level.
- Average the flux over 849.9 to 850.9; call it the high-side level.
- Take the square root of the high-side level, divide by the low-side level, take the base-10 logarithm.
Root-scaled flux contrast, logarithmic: -0.580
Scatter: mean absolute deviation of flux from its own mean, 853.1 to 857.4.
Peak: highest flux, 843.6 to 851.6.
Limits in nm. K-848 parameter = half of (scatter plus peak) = 7.47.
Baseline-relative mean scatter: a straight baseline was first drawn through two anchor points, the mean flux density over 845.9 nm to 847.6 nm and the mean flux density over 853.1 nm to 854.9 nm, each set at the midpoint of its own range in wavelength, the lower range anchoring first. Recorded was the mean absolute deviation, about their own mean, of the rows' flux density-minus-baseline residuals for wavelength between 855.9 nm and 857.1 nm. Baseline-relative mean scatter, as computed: 0.12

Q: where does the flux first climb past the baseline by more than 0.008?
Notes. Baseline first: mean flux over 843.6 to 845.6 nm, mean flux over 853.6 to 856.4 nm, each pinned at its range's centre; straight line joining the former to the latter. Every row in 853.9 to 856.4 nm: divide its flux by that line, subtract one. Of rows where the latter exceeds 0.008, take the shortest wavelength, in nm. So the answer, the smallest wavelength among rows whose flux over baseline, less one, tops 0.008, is 854.75 nm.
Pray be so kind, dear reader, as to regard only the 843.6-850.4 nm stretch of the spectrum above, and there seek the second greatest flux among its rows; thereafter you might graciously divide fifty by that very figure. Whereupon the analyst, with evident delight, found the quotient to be 3.57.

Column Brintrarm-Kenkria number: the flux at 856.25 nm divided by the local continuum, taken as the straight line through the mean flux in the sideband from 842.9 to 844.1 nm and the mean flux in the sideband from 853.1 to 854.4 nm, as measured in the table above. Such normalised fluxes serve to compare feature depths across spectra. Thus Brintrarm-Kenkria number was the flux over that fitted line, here 1.22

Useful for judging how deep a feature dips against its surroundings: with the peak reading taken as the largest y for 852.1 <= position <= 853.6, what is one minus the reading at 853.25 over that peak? 0.010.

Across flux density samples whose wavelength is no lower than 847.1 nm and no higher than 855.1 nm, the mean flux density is 13.0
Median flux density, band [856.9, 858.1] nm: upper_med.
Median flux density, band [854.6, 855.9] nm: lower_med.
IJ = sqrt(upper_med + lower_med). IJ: 5.164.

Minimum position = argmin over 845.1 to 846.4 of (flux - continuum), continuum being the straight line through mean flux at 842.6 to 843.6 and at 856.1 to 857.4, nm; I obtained 845.50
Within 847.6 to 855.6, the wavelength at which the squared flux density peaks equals 848.50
